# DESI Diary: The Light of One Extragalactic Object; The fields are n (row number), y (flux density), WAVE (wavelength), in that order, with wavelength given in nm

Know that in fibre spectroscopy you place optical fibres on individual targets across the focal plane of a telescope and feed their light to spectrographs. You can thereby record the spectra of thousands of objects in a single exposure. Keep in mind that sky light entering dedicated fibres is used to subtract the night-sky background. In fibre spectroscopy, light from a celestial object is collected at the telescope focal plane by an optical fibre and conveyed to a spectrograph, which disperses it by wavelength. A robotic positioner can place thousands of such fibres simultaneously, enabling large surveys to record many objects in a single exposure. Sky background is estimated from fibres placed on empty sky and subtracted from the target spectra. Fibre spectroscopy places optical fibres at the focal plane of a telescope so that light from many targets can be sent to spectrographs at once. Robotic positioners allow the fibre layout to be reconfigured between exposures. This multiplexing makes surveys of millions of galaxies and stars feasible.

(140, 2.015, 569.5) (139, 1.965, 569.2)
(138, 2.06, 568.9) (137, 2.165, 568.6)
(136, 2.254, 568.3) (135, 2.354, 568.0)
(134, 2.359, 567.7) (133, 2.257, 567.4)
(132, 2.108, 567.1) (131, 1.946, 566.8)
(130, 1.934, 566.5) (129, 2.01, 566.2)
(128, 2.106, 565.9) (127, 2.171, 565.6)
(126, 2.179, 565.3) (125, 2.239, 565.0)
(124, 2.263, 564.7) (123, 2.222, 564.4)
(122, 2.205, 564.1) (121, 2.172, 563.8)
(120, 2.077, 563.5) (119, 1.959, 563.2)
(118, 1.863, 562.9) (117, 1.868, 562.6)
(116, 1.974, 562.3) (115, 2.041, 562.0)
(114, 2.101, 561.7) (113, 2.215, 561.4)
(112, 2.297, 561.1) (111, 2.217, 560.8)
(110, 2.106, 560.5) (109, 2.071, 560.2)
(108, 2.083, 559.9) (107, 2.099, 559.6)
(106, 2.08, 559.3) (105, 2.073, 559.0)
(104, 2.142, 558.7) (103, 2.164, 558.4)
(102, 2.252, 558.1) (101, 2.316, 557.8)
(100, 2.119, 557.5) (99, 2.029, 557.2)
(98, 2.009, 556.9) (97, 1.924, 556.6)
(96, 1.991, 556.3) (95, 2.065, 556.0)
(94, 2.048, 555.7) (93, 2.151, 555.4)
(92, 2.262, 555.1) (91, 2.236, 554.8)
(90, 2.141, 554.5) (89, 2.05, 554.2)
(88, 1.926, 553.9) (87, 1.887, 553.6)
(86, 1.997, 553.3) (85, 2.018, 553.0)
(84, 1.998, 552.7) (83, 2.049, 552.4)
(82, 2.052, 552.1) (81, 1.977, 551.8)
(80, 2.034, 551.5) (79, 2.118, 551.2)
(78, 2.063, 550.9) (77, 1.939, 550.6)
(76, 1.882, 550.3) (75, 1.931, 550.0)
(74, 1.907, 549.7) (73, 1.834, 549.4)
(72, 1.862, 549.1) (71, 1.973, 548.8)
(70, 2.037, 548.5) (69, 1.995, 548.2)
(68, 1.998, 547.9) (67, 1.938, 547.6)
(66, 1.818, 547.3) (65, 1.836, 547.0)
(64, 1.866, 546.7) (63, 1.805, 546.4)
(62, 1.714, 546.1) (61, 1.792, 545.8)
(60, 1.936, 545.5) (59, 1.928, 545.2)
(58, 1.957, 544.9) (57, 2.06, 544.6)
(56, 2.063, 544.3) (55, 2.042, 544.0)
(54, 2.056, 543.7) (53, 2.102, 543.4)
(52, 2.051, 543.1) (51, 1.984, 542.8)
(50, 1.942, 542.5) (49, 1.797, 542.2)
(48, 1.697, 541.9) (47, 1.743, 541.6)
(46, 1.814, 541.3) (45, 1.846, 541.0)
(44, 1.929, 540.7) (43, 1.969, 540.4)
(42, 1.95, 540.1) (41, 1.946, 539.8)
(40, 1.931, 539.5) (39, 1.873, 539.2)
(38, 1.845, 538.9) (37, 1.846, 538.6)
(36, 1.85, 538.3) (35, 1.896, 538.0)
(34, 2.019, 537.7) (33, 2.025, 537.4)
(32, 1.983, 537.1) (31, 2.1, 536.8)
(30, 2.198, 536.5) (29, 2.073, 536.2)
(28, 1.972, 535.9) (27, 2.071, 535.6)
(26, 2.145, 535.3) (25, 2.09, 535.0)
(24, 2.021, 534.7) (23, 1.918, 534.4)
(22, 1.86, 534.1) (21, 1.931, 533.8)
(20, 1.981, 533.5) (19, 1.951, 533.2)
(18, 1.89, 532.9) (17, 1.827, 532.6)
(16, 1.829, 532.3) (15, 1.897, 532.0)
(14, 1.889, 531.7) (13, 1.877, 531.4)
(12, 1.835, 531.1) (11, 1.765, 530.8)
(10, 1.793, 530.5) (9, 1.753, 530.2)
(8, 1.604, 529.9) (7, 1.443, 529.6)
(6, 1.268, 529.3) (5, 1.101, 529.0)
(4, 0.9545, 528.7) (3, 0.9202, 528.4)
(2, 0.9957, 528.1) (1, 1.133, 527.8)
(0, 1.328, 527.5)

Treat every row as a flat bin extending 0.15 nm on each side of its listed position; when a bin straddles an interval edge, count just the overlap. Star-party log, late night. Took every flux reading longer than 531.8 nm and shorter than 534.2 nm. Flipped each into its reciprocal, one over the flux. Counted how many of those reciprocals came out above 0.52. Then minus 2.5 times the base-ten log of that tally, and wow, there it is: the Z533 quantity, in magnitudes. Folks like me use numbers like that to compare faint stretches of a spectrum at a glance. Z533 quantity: -1.7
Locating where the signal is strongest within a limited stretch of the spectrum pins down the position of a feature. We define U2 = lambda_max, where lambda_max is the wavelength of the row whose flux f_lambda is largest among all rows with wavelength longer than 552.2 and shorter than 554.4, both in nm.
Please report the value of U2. 554.2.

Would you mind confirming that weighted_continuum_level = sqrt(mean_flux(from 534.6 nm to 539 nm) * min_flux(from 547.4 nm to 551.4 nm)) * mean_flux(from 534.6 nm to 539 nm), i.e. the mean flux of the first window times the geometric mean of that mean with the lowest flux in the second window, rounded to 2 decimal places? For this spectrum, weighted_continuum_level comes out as 3.86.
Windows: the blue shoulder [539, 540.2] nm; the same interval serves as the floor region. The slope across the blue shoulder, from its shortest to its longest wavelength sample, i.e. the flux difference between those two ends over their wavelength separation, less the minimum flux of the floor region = -1.79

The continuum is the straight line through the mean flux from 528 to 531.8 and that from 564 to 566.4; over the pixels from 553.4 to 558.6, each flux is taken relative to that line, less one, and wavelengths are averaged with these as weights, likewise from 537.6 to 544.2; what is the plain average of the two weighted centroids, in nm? 548.49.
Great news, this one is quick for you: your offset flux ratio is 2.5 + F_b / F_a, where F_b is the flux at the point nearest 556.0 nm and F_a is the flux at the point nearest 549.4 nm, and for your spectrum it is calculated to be 3.63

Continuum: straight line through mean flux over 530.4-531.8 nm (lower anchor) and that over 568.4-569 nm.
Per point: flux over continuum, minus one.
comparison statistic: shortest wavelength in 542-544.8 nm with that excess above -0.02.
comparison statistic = 542.5 nm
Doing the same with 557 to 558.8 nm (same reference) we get 557.2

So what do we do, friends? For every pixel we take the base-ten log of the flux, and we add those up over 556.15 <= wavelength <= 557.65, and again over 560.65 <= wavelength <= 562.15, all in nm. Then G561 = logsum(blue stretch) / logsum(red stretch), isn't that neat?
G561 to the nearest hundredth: 0.90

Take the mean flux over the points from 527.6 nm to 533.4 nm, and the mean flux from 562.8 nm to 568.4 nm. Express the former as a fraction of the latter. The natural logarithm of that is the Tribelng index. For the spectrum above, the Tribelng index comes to -0.31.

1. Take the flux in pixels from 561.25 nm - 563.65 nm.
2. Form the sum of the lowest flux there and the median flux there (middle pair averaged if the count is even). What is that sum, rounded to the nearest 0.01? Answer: 3.87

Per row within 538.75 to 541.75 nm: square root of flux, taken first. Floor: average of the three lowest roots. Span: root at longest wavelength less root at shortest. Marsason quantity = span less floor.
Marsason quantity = -1.38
